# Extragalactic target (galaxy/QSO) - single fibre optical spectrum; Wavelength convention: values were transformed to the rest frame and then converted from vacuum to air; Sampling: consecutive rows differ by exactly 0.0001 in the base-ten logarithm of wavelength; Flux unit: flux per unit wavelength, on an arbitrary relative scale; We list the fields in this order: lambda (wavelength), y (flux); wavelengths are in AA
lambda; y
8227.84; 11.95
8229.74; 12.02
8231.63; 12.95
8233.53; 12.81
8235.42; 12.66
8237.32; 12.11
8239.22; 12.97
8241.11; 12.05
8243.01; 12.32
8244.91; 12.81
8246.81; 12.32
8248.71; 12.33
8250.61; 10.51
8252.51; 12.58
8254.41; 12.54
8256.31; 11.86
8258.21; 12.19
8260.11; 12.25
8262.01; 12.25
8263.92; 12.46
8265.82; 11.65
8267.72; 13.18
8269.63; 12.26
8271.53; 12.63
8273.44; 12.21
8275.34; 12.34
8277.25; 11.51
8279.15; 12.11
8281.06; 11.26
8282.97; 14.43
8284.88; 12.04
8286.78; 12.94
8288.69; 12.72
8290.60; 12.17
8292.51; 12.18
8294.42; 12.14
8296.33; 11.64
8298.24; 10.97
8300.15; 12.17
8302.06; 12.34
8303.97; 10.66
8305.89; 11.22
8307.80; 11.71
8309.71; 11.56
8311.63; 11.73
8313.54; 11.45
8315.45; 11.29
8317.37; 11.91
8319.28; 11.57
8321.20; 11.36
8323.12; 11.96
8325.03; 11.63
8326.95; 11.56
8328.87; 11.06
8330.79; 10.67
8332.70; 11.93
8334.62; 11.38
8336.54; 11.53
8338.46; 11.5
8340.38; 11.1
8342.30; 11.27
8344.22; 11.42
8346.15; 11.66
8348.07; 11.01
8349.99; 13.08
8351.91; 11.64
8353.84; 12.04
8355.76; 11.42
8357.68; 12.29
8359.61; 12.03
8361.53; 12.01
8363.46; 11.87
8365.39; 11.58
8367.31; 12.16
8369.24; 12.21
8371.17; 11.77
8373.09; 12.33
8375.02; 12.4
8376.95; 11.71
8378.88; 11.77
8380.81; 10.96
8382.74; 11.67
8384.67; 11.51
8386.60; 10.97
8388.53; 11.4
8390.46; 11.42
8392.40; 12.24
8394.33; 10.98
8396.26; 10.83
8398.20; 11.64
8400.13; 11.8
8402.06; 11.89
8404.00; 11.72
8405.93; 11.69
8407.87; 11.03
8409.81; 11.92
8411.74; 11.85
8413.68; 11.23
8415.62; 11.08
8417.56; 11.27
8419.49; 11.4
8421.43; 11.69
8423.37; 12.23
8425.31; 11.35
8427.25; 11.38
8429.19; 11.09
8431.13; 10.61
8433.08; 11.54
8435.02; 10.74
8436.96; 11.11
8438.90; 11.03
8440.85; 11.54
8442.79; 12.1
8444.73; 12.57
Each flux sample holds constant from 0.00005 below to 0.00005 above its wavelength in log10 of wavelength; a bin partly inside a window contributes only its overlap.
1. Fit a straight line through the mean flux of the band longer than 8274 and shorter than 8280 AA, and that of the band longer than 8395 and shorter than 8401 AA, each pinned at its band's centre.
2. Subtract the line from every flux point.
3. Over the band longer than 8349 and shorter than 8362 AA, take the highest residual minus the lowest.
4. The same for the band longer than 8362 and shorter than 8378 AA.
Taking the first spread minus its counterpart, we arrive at 0.8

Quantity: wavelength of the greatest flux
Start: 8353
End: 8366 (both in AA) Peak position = 8357.68 AA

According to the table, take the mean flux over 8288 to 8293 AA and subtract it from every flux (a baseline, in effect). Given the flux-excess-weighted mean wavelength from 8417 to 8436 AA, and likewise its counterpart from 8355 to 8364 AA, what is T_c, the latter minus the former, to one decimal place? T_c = -68.4 AA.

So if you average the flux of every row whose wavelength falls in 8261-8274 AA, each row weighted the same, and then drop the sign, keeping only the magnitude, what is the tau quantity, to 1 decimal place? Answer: 12.4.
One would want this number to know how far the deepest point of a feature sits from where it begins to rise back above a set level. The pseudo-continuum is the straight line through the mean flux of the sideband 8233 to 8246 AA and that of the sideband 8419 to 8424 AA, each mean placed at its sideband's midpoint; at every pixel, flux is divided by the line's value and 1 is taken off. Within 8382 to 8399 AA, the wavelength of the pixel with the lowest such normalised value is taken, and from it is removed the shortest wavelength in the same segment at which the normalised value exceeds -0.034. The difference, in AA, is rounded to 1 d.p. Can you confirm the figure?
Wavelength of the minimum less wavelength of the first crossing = 13.5 AA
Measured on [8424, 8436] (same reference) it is 3.9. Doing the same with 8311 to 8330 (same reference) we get 11.5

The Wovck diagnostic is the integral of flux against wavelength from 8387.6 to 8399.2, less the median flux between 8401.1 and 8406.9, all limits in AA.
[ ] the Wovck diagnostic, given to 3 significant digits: 121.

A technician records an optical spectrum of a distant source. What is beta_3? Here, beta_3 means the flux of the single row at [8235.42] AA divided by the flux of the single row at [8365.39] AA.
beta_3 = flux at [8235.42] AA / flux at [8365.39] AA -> 1.09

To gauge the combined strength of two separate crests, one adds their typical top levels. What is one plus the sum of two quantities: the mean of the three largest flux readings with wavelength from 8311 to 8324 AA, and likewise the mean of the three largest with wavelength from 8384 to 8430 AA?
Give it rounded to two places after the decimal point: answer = 25.00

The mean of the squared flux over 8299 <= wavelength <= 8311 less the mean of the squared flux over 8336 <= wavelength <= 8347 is 5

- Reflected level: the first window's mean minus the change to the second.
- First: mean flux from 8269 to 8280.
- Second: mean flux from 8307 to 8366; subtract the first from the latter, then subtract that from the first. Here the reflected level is 12.7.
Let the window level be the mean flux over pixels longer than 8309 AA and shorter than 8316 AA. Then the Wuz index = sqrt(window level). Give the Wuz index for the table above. 3.39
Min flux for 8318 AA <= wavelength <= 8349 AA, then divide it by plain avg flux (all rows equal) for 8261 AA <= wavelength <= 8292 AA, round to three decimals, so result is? 0.862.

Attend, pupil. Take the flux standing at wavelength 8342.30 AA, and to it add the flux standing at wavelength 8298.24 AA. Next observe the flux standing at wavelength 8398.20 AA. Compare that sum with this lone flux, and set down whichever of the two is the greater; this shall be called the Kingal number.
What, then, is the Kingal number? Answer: 22.2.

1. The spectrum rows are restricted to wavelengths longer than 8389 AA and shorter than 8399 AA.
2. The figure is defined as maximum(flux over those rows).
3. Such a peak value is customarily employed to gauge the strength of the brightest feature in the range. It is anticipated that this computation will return 12.24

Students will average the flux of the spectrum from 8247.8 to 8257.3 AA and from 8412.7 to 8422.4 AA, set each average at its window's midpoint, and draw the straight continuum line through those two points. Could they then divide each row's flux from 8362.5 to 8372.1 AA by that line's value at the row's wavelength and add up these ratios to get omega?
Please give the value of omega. 5.2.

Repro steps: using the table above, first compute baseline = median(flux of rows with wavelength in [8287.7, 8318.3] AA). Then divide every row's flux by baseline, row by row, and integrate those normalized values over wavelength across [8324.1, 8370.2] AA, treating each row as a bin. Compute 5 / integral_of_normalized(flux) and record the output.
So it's 0.109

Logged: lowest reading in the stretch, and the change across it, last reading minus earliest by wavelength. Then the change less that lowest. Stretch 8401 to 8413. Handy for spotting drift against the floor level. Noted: -11.1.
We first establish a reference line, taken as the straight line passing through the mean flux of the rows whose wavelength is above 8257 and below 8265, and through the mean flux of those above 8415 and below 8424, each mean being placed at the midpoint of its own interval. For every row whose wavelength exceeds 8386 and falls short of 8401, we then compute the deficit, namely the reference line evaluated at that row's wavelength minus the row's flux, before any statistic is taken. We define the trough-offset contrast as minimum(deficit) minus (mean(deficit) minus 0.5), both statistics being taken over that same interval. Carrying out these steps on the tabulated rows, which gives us -0.3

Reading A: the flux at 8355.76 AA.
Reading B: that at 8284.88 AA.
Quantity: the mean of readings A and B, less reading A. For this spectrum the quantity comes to 0.31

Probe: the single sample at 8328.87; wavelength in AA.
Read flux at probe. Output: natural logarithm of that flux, 2.40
